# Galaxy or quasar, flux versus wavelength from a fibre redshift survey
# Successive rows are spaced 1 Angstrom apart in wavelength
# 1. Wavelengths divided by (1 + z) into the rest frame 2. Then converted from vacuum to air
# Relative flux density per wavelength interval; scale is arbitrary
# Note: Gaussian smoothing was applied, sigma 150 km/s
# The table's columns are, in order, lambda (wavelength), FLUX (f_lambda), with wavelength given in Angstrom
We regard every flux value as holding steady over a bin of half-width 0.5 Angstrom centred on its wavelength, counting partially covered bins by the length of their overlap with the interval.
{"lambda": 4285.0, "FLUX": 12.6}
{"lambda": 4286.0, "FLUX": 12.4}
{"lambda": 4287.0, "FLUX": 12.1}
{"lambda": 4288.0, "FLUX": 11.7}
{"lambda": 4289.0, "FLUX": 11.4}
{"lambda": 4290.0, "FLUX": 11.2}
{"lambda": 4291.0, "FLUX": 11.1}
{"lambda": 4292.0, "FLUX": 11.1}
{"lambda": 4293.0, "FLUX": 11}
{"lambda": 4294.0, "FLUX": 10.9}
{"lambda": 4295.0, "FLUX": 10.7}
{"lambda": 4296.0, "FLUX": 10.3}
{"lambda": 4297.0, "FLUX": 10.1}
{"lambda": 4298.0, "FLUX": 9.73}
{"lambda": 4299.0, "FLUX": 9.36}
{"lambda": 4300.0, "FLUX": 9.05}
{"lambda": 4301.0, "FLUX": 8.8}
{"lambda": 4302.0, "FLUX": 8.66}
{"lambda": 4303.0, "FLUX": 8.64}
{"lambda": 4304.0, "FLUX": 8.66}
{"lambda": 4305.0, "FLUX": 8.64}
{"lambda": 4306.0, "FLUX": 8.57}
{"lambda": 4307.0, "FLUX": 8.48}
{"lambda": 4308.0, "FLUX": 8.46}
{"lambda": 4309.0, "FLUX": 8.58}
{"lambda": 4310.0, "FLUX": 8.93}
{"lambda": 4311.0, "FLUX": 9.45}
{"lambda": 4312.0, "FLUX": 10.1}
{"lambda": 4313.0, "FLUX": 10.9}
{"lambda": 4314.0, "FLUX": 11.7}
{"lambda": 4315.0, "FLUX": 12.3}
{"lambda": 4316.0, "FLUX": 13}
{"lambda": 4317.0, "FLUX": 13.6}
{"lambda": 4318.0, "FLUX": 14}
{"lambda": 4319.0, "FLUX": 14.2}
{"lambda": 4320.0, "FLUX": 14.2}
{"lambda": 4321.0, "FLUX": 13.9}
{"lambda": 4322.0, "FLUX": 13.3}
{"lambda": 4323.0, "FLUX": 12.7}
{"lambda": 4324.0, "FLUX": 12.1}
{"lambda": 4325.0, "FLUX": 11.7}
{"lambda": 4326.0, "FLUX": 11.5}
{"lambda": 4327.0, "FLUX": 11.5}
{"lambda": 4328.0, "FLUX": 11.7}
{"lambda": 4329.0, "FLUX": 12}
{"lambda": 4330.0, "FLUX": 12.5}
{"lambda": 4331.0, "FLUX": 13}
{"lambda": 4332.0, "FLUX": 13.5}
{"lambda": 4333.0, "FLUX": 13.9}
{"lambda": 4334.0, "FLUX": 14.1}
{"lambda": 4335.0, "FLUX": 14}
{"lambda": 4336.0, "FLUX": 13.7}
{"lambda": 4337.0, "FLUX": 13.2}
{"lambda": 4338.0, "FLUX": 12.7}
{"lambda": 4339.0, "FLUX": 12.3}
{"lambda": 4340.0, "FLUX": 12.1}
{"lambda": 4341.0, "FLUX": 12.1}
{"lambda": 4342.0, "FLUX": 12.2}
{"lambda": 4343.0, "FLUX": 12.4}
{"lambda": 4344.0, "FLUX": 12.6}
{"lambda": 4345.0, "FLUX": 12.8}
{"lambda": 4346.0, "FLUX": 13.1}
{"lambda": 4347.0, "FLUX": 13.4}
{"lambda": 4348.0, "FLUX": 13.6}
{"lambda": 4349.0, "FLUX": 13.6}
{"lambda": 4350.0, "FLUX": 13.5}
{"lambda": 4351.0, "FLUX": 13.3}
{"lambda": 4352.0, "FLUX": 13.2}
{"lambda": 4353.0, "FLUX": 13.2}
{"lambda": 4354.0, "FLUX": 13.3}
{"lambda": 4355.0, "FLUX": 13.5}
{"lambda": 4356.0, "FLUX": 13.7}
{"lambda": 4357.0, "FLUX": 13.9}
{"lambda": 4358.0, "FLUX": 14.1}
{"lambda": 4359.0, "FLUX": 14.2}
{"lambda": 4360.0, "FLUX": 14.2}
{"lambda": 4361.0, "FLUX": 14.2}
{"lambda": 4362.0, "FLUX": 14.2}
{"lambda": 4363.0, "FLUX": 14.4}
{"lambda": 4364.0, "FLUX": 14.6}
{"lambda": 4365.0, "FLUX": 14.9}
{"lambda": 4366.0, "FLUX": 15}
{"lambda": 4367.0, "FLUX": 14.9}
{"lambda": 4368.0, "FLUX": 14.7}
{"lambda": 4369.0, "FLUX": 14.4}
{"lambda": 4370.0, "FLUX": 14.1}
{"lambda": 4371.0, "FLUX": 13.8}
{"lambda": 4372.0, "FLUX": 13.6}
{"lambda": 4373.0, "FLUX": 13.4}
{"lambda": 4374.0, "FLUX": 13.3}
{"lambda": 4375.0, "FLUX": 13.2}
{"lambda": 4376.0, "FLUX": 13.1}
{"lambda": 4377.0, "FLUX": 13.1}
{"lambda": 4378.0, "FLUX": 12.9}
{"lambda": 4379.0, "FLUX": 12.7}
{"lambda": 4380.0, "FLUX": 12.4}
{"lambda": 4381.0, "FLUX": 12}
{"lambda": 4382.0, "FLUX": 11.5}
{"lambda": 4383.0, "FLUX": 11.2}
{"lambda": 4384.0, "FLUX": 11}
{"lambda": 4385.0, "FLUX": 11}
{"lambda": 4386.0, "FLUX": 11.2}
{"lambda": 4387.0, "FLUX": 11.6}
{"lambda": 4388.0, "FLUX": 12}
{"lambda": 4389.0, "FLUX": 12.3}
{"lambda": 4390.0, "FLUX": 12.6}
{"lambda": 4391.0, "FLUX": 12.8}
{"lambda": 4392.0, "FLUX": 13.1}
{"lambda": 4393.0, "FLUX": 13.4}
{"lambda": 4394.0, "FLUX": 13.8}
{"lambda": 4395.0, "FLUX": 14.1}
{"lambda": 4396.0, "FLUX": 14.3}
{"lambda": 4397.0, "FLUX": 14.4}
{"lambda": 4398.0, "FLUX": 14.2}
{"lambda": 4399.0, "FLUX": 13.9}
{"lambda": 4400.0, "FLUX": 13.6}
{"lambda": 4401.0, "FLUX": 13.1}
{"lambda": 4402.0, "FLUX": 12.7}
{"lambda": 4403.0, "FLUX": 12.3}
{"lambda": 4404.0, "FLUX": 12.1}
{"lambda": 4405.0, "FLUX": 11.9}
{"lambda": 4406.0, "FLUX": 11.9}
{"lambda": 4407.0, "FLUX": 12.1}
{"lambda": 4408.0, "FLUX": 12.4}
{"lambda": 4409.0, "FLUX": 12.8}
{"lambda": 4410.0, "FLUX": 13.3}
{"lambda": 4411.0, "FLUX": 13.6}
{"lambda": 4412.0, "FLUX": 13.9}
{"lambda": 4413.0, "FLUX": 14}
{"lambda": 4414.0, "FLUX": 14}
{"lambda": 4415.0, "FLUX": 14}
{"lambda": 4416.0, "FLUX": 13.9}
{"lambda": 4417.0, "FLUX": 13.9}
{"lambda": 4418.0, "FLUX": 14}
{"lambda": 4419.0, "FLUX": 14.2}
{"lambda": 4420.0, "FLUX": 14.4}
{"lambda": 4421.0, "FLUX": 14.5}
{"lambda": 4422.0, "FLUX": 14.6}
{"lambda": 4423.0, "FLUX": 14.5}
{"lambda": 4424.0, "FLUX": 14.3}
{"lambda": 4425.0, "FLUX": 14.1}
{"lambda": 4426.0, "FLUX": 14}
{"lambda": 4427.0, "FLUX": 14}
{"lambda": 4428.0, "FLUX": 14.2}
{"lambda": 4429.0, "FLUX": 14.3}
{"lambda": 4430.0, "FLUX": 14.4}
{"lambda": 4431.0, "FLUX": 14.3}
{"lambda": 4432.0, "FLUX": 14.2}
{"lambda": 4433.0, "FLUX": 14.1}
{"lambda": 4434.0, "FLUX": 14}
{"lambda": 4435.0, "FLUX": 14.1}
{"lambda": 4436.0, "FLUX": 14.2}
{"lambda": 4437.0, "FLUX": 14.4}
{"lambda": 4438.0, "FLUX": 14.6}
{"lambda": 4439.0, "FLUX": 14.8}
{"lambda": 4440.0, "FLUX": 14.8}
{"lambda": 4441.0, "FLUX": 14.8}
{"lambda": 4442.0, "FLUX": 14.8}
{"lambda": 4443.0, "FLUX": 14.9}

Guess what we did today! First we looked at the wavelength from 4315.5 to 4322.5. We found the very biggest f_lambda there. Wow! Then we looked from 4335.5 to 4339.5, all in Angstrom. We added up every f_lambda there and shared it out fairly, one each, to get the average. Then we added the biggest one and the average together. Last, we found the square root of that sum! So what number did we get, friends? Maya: 5.21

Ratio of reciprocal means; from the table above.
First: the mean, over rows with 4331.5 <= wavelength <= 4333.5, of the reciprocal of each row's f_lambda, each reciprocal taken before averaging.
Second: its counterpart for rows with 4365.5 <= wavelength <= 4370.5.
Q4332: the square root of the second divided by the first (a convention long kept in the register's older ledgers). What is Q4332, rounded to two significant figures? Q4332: 0.97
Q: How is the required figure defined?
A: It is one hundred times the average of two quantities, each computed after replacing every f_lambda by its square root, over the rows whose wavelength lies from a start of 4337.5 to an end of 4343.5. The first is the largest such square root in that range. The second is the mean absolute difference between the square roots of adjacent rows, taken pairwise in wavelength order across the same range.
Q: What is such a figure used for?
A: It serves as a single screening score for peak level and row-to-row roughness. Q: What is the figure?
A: 179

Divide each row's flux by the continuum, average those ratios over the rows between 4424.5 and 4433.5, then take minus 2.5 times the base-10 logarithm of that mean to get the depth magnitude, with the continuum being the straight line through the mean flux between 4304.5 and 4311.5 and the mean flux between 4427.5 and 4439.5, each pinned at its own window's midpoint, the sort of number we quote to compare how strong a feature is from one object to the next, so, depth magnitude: -0.01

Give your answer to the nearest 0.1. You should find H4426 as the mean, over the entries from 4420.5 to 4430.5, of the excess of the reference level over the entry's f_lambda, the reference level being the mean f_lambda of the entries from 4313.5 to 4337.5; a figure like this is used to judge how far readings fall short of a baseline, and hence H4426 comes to -1.3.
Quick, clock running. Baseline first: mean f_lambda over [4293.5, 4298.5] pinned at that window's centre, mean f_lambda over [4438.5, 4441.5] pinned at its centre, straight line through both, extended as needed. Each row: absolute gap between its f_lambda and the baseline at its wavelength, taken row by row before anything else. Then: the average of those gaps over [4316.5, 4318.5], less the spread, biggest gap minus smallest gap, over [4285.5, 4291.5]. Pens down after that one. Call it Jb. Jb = 1.3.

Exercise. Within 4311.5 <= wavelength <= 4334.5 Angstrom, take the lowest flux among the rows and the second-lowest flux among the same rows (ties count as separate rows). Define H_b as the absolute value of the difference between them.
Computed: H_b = 0.80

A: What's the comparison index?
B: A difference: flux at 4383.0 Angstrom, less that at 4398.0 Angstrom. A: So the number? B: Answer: -3.0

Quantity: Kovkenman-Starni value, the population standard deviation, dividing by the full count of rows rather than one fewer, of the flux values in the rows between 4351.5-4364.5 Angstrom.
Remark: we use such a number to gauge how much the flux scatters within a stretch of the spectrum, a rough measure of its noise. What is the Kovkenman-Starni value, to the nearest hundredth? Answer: 0.45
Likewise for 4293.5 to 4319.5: 1.81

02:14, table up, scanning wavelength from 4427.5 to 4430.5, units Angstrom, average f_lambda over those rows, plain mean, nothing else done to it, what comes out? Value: 14.3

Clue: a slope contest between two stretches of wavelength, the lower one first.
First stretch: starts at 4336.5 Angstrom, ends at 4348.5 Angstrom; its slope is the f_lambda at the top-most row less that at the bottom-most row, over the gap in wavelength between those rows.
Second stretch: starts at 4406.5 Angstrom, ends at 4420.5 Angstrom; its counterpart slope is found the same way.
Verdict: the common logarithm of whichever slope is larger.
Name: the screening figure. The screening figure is -0.75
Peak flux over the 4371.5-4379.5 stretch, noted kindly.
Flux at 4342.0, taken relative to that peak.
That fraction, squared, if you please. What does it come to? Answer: 0.80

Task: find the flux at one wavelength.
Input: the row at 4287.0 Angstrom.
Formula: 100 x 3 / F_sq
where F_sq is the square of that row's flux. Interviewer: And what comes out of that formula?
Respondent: 2.05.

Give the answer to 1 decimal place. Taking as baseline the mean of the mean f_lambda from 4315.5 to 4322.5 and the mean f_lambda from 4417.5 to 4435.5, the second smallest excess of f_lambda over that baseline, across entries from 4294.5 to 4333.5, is -5.5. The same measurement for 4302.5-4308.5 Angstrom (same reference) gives -5.5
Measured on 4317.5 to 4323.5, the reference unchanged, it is -0.7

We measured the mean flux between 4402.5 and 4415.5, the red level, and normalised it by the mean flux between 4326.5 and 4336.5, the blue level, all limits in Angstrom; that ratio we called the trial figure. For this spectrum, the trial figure 1.00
